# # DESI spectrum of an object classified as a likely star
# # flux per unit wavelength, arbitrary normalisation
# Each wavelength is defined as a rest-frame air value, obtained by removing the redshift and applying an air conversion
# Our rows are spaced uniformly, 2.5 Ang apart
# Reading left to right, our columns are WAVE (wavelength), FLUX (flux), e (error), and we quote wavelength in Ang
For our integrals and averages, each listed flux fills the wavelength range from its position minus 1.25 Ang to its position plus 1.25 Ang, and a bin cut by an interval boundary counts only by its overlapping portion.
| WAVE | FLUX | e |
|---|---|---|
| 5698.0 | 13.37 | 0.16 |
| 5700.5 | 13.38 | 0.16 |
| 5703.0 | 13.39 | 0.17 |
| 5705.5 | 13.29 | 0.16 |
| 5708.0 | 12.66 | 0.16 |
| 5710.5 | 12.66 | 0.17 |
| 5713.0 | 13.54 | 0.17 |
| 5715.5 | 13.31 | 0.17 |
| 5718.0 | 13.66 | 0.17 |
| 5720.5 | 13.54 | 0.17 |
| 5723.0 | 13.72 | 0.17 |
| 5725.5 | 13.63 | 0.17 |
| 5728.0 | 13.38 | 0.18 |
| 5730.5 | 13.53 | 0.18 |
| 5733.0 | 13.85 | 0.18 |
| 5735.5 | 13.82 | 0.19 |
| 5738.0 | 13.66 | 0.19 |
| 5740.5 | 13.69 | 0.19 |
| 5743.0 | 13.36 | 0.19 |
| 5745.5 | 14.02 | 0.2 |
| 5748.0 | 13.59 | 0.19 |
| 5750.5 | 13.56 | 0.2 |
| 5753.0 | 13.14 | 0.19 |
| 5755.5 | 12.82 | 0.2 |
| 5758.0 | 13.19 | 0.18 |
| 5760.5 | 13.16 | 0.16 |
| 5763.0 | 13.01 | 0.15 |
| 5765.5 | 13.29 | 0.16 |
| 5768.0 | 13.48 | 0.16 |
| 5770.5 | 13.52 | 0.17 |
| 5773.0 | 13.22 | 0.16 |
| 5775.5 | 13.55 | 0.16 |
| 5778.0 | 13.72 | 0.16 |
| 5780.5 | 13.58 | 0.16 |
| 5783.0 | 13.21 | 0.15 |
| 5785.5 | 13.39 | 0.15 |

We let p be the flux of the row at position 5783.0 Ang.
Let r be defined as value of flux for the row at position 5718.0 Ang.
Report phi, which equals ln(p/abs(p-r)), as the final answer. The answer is 3.4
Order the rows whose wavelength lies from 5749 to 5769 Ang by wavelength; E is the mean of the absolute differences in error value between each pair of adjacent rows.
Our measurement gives 0.011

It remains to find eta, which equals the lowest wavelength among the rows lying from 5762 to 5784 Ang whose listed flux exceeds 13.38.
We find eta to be 5768.0 Ang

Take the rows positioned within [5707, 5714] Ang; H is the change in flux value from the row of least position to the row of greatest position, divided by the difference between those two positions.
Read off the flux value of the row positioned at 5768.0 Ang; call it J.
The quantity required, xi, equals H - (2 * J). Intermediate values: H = 0.18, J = 13.48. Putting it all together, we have -26.8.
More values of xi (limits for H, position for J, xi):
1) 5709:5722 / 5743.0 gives -26.6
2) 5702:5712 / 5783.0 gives -26.5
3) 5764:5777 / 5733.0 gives -27.7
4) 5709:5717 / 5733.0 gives -27.6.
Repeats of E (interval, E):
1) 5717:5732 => 0.002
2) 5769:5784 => 0.004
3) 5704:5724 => 0.001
